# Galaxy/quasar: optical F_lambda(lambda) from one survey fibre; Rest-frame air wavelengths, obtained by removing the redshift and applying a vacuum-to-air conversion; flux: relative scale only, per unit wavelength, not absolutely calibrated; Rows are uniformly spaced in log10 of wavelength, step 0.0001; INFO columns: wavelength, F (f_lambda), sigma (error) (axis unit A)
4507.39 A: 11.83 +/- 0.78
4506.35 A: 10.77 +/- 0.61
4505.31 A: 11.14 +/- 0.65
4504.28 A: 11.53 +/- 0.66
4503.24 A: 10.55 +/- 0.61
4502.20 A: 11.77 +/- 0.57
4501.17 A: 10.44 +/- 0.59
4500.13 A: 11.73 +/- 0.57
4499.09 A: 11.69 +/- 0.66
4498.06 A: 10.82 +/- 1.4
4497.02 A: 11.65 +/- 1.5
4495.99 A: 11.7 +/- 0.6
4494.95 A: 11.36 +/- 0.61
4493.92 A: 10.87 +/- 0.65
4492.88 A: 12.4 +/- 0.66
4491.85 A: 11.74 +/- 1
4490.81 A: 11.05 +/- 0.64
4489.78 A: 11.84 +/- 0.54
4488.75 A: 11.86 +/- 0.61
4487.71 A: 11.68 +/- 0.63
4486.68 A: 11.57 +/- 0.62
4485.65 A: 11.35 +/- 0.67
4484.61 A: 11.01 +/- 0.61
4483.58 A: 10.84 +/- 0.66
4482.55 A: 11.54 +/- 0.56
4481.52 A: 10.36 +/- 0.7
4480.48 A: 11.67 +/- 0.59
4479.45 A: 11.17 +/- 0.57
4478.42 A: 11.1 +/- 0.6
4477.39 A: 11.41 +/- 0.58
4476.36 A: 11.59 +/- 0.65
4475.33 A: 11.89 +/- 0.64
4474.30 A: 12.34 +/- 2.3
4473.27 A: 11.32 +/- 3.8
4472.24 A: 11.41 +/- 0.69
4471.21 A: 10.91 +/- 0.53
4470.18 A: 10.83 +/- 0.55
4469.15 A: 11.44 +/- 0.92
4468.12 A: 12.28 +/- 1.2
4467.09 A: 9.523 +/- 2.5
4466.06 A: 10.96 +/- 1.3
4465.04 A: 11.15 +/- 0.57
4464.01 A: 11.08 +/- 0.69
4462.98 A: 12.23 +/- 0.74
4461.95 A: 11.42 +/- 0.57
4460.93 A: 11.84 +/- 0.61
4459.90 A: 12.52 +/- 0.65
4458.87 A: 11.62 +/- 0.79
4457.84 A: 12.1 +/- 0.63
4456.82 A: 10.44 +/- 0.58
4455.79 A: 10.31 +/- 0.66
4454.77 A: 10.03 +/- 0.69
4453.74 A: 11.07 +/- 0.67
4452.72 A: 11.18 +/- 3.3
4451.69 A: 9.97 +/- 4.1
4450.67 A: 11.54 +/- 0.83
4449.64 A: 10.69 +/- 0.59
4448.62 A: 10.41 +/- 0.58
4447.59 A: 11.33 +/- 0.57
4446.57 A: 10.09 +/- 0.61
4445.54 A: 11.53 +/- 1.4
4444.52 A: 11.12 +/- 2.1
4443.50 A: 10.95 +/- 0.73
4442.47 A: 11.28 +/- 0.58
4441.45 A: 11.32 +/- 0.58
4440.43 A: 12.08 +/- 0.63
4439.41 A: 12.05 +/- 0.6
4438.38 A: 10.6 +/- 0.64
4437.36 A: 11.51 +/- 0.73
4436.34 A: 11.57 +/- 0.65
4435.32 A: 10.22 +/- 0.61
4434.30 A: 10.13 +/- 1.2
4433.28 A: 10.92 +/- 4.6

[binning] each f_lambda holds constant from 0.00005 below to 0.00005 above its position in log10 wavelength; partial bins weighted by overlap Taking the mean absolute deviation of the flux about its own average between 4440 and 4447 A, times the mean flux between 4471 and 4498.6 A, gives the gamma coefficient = 4.66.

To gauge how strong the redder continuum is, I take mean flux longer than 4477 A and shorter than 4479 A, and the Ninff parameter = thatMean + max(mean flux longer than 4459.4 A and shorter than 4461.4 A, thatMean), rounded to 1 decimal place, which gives 23.4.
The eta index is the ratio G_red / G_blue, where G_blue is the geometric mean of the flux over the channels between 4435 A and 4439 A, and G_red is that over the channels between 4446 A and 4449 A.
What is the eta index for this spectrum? 0.97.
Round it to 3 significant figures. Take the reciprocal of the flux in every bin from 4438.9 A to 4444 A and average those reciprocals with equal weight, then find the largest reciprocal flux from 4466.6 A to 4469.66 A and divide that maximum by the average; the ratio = 1.21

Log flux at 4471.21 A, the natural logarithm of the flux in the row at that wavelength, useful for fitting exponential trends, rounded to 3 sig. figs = 2.39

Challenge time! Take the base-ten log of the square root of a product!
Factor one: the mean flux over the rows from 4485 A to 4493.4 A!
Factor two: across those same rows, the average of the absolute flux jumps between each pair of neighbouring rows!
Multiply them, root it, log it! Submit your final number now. 0.32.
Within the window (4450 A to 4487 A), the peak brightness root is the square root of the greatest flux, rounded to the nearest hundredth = 3.54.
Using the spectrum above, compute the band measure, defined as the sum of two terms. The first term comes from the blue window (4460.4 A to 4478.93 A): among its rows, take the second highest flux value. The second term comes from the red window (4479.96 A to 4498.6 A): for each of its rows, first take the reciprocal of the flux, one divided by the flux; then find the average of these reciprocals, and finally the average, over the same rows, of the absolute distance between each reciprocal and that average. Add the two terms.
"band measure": 12.3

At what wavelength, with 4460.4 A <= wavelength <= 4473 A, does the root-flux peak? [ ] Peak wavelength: 4468.12 A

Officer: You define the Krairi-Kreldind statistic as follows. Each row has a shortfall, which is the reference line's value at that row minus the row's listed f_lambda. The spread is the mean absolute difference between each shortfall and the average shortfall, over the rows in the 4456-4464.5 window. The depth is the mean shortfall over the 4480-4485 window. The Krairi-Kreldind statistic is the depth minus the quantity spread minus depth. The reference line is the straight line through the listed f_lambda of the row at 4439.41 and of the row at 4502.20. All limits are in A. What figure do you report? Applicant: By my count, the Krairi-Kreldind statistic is 1.0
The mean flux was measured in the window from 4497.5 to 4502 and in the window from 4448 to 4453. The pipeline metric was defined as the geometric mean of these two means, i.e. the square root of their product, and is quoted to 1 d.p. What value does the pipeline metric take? 11.0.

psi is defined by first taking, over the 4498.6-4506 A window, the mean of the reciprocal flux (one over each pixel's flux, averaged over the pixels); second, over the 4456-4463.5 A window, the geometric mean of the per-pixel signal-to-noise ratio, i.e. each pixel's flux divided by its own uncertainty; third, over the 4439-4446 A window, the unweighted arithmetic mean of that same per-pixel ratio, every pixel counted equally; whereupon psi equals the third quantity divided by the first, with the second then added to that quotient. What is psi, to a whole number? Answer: 189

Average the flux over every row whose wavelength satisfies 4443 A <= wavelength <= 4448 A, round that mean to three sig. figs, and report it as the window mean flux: 11.0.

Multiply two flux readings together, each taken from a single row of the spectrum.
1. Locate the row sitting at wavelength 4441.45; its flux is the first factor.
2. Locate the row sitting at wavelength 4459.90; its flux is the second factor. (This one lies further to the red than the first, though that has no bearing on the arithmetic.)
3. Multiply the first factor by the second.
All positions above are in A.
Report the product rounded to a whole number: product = 142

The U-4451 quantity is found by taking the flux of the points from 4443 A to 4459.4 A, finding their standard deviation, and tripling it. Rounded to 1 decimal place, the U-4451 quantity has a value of 1.9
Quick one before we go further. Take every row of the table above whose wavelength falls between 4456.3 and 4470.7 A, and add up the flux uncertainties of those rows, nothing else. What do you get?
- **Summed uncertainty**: 12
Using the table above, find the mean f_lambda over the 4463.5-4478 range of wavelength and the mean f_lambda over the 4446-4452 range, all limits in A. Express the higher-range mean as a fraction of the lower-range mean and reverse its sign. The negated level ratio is -1.06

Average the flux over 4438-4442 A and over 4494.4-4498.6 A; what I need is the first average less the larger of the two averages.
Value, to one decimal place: 0.0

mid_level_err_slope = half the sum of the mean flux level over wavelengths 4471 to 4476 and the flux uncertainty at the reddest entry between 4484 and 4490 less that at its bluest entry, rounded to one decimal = 5.8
